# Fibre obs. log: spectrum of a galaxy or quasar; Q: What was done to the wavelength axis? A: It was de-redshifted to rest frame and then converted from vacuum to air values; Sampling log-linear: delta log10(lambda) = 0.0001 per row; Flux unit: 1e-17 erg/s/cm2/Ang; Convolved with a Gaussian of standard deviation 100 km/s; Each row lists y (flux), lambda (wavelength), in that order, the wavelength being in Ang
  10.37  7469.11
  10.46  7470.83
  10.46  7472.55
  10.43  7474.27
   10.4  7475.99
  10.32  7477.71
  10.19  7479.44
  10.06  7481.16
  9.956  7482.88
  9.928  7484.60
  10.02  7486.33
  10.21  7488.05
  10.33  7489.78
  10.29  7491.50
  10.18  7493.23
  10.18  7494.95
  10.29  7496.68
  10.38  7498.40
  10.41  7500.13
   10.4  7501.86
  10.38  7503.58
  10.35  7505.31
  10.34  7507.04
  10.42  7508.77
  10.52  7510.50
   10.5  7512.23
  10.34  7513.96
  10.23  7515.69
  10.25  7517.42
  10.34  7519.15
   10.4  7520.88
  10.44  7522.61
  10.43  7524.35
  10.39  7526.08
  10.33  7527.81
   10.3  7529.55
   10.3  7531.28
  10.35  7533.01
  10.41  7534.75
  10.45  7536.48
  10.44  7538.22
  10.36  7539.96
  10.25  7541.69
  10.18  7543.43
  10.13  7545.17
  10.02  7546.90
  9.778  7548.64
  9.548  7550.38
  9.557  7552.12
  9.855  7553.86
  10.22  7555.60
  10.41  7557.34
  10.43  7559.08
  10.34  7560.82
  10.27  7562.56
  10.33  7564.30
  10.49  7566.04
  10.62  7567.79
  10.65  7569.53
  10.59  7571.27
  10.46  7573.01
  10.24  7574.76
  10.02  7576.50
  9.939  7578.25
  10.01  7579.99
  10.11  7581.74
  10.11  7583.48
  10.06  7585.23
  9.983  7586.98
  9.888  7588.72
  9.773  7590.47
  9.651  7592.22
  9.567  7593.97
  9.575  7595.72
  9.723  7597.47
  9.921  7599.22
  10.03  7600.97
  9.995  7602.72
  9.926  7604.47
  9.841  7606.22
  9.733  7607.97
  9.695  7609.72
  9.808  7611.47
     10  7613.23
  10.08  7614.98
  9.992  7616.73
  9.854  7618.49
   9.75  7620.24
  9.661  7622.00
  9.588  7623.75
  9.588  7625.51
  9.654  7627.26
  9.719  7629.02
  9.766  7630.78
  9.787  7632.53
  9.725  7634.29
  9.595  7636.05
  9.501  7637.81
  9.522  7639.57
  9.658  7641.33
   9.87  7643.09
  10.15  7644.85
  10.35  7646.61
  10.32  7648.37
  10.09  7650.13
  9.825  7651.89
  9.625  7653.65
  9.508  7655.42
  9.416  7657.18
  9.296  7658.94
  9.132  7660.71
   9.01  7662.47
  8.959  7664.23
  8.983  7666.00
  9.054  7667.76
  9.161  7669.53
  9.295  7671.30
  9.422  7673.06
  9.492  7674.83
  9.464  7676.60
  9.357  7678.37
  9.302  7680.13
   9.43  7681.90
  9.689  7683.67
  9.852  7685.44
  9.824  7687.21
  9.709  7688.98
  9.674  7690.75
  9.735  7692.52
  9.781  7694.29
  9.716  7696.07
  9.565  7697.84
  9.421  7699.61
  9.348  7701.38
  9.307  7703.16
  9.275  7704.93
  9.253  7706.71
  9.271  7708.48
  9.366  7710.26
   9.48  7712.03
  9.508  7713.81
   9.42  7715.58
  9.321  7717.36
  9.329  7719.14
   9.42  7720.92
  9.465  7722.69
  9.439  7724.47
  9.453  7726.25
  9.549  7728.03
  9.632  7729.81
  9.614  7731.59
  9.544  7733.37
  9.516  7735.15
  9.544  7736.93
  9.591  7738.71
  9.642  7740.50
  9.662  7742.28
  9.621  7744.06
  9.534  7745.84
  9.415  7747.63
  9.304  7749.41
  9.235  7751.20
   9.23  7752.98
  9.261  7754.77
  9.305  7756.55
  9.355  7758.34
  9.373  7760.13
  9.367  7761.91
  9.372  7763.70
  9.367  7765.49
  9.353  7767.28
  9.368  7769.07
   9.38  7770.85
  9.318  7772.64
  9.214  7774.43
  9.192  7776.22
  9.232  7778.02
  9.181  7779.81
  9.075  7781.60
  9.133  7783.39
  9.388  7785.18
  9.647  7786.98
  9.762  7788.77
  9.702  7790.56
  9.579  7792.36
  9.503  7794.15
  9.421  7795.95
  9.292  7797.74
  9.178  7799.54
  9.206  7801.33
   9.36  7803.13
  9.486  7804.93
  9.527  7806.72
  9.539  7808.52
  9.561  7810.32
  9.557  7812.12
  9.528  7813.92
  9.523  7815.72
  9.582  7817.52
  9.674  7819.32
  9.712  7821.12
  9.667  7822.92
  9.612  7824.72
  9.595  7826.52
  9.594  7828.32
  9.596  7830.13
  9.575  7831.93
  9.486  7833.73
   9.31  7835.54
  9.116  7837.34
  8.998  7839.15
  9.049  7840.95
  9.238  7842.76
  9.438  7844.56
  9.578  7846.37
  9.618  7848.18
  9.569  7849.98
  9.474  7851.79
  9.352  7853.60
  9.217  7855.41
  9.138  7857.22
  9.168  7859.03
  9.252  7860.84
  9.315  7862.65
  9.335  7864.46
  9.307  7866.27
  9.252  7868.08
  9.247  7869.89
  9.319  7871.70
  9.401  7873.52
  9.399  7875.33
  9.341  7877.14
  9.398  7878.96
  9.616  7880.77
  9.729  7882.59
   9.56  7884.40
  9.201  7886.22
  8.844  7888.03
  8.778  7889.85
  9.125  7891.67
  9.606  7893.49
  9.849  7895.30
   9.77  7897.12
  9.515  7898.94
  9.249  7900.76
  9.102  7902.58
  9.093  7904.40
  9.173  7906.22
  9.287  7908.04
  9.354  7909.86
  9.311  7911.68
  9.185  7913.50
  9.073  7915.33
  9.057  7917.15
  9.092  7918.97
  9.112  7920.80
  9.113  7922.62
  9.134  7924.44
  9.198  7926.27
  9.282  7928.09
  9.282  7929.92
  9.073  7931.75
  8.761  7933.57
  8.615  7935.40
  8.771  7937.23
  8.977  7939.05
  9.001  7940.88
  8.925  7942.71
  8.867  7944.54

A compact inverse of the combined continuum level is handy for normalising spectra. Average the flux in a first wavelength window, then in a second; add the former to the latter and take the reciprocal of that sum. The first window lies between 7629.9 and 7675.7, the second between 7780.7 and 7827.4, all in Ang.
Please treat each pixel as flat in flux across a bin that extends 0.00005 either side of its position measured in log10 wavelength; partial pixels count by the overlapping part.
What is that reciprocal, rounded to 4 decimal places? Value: 0.0525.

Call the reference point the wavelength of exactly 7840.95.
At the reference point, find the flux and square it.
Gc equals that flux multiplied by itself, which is 82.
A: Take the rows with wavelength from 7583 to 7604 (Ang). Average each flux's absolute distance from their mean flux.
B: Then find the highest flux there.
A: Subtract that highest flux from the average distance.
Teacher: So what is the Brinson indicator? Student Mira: -9.94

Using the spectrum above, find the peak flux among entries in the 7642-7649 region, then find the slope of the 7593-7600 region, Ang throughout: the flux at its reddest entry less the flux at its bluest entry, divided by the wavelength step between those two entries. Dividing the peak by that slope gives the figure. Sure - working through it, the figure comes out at 153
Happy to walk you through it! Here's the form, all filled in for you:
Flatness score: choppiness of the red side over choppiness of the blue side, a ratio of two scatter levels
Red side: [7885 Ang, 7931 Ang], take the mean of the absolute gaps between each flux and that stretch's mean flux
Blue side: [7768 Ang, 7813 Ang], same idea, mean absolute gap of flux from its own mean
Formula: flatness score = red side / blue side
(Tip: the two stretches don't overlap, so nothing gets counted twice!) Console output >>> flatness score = 1.11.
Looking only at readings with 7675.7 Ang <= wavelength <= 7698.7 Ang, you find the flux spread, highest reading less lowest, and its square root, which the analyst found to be 0.74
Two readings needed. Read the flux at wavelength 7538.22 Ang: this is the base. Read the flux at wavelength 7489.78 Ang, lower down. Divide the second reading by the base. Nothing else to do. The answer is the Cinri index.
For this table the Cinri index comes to 0.99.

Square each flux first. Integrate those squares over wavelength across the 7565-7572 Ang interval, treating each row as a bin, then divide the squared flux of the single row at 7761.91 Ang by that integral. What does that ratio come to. 0.11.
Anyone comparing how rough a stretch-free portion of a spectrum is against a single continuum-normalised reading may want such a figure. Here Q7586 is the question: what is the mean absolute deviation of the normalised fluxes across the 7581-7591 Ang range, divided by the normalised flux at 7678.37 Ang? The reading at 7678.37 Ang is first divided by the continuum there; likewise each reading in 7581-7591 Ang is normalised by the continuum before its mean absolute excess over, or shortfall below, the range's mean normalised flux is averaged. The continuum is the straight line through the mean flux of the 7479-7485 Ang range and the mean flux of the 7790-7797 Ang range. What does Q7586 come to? 0.011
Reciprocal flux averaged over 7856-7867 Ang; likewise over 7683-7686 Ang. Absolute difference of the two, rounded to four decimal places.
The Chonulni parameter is 0.0057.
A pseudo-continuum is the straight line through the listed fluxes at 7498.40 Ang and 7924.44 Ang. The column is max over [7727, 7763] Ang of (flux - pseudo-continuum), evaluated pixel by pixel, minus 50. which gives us -50.0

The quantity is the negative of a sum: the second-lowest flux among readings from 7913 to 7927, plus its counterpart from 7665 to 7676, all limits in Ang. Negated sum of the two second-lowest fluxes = -18.13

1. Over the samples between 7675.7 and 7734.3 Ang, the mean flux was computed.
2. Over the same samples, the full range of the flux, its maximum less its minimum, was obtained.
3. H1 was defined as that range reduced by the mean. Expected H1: -8.901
